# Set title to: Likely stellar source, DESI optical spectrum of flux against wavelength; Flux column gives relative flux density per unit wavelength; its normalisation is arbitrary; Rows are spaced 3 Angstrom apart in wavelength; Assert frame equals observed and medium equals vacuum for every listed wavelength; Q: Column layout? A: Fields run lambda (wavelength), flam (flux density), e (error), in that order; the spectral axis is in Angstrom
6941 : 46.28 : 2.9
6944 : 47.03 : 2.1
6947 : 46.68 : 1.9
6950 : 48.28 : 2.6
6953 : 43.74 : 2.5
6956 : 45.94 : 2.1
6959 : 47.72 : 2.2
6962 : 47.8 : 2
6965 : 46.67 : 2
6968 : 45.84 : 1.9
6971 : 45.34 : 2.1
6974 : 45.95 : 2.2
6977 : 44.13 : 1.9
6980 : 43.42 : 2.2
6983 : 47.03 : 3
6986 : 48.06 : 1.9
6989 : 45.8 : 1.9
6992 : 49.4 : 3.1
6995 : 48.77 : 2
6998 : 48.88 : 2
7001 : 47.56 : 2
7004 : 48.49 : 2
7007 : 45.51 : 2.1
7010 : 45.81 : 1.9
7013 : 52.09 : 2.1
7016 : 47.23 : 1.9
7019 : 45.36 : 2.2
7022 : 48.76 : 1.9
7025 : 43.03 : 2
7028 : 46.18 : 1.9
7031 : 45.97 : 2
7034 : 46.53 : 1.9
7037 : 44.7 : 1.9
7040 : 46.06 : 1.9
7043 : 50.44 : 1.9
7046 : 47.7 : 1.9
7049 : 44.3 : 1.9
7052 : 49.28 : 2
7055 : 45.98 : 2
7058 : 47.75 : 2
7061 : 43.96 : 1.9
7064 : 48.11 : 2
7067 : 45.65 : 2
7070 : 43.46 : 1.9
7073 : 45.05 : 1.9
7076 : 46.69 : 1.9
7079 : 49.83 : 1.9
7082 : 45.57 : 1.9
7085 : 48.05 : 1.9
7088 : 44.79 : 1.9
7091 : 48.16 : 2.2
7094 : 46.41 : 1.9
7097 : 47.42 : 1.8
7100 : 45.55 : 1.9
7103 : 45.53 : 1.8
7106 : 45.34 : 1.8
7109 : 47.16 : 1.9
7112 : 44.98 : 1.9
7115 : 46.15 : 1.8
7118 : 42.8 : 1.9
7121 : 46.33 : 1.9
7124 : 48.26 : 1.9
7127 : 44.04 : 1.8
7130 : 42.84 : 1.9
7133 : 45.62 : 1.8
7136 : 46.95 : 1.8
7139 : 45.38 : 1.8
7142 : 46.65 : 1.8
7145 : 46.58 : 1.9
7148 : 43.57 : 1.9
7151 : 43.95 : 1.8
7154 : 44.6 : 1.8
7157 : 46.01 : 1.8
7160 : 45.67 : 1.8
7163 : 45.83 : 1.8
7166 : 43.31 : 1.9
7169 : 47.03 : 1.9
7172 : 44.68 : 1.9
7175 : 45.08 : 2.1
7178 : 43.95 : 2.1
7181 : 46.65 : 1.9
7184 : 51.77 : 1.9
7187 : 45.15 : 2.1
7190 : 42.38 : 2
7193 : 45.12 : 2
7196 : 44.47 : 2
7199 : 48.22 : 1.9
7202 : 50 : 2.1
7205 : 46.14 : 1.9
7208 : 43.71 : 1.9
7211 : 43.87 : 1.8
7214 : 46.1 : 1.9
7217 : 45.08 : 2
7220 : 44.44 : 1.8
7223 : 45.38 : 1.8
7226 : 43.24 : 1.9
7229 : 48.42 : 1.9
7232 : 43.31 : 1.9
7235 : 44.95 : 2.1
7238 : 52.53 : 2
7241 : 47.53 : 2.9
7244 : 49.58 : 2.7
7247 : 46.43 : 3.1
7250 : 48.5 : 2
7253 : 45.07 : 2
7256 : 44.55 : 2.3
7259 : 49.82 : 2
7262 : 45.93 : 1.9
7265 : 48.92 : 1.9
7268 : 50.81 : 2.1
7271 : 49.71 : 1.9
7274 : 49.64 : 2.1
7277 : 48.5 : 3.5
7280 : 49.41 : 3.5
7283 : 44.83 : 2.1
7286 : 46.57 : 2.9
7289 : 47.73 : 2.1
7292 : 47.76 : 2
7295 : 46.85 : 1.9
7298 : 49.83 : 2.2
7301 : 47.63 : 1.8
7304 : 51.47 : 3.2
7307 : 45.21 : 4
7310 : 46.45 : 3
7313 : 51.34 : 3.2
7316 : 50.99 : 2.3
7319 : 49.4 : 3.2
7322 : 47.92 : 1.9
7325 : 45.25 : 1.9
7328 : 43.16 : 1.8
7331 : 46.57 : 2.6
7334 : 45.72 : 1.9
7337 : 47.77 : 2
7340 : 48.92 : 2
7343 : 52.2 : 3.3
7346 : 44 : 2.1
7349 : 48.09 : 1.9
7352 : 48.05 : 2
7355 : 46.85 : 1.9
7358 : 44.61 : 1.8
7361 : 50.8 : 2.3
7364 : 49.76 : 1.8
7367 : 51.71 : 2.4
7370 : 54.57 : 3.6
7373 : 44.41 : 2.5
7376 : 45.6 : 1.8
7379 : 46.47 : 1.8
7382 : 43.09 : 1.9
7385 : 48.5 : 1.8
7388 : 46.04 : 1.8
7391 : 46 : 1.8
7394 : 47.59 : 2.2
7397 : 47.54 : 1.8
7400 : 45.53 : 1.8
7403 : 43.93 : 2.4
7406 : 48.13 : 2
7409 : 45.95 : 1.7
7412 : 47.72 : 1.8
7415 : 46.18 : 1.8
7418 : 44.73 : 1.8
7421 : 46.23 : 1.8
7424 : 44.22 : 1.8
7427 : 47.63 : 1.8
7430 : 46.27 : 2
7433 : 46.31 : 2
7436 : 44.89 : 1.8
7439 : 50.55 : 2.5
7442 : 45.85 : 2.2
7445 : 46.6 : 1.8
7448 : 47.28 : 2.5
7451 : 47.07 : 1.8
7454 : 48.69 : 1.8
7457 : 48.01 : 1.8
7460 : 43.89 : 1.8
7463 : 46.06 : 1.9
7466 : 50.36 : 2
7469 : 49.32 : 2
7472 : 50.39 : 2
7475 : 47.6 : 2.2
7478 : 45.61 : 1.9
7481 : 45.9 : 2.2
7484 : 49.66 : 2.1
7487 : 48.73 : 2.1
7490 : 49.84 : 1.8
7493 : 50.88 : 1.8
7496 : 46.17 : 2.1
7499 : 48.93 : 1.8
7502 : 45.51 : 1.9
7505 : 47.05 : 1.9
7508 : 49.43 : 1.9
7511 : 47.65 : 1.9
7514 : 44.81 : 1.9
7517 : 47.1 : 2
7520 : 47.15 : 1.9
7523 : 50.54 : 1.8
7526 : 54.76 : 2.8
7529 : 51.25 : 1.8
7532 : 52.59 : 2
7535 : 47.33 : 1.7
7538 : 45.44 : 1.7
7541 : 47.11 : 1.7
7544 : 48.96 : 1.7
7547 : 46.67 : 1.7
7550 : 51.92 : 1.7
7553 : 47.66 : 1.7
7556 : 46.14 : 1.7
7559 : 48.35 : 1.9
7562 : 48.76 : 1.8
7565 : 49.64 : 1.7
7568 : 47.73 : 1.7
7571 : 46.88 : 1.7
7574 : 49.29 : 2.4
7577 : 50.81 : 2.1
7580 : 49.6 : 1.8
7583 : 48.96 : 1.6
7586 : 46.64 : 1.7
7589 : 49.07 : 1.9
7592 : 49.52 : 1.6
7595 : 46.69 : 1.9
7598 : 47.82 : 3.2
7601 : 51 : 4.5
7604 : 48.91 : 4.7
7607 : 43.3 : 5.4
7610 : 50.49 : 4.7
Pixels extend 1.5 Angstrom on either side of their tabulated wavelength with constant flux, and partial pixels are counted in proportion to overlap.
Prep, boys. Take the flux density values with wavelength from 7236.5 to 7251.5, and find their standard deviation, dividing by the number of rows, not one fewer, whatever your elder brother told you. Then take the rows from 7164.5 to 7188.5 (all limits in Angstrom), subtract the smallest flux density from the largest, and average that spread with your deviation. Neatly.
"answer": 5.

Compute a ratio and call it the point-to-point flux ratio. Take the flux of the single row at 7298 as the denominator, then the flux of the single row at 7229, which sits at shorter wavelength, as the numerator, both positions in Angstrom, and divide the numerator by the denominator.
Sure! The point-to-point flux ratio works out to 0.97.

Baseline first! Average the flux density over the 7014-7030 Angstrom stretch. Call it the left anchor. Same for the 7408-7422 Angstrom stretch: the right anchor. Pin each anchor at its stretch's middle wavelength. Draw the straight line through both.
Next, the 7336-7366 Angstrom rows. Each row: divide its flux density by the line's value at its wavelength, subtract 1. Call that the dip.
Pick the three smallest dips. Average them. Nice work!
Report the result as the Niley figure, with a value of -0.022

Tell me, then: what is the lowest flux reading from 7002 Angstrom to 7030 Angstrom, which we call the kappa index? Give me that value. 43.03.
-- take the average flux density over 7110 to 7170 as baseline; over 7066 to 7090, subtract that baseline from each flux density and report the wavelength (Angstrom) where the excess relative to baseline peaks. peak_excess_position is 7079 Angstrom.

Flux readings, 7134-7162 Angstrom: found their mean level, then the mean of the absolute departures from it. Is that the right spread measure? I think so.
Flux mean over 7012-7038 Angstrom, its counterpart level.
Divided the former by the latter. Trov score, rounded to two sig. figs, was 0.021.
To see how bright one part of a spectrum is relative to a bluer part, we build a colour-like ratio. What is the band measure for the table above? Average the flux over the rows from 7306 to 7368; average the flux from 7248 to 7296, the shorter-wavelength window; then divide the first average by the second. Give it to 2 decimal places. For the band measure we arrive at 1.00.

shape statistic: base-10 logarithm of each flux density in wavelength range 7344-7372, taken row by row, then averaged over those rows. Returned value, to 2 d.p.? 1.69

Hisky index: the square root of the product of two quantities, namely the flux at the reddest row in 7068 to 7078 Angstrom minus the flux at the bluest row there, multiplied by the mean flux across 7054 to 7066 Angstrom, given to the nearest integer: 12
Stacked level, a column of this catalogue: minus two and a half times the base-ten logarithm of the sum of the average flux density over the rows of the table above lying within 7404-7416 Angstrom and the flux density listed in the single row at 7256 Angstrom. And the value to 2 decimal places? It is -4.90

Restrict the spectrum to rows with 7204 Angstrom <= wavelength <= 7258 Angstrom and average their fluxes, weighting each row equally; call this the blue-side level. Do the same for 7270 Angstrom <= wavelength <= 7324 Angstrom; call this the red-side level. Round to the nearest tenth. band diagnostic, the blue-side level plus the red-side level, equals 94.4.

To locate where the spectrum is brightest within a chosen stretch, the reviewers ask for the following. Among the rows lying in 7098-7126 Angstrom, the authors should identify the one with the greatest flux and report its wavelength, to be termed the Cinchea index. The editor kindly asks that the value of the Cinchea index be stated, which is 7124 Angstrom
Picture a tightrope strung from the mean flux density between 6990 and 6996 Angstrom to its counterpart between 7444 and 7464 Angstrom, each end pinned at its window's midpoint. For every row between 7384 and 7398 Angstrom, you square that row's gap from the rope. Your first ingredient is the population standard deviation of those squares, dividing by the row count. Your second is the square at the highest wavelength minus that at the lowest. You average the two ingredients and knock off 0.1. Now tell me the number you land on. -0.6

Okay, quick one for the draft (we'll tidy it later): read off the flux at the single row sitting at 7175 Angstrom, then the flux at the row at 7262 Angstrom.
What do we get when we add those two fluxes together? 91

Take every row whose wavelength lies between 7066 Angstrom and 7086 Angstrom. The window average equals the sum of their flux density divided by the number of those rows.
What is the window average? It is 46.3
